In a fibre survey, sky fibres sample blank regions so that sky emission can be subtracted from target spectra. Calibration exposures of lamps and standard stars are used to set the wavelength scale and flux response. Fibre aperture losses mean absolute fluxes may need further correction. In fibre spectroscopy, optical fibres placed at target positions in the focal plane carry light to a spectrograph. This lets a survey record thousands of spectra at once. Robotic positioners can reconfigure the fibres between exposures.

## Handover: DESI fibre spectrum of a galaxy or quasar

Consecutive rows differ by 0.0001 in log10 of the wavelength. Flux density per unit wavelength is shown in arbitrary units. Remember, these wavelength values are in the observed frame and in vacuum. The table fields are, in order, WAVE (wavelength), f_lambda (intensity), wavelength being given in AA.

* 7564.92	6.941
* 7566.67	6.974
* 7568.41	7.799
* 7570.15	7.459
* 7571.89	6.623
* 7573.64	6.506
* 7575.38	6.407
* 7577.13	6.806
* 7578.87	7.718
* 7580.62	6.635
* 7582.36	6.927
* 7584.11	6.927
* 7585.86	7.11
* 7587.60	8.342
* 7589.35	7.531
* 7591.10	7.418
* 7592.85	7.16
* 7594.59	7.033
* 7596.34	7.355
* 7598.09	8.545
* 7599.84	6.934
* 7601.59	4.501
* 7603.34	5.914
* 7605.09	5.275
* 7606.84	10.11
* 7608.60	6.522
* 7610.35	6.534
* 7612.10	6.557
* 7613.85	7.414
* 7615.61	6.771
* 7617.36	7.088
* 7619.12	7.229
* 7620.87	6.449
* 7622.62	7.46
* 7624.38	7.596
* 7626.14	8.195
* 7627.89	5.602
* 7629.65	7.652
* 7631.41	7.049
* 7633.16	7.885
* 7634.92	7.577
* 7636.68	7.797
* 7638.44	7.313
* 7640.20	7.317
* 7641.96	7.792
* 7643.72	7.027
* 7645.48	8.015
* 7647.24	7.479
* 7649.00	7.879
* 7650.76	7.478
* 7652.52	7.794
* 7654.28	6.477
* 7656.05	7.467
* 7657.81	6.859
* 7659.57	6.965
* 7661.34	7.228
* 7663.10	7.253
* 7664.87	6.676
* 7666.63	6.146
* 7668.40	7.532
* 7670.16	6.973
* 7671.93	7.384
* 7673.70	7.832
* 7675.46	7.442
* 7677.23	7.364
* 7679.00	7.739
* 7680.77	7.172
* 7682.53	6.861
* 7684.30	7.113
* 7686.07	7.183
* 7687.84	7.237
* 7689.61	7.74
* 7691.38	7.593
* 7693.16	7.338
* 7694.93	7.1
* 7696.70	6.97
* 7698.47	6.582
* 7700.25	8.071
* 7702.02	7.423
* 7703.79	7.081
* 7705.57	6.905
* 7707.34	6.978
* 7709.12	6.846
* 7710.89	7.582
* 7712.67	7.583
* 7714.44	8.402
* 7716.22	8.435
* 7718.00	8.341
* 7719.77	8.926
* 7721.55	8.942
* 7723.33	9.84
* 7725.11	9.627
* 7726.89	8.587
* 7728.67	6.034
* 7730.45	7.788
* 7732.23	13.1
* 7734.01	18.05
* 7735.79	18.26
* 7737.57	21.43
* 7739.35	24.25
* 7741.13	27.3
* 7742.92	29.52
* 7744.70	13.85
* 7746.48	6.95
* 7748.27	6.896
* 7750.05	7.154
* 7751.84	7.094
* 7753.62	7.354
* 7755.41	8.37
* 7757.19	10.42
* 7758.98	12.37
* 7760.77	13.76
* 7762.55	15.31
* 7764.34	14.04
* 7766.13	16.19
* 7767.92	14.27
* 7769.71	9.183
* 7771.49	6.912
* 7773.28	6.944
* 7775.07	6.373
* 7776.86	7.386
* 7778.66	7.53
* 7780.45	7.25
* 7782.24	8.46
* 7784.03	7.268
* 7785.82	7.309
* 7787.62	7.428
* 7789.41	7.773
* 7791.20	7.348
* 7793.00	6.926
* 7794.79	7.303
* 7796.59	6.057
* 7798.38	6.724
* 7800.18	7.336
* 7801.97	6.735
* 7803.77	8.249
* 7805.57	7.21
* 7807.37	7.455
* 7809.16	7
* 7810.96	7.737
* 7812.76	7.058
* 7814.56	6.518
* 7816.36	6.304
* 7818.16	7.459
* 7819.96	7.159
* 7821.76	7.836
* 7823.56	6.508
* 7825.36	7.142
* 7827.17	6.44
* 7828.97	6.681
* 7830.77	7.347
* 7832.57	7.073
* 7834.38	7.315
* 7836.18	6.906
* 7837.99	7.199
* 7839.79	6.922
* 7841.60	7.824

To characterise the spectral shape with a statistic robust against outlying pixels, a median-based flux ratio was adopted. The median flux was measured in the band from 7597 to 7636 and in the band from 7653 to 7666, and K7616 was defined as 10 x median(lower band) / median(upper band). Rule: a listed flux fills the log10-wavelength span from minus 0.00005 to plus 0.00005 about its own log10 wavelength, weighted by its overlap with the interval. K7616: 10.1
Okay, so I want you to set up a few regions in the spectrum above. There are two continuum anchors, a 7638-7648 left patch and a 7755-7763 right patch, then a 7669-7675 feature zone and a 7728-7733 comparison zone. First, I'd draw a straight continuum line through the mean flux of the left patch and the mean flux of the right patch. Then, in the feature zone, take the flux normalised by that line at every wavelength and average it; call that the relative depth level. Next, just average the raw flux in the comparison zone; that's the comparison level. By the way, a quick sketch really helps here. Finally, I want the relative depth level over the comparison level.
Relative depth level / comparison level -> 0.095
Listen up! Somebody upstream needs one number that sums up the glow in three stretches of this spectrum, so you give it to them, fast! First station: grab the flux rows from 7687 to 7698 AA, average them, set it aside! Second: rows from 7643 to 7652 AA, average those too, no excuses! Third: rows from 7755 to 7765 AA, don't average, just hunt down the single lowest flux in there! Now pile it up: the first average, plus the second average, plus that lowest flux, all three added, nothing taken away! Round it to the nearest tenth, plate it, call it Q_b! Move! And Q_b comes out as 23.3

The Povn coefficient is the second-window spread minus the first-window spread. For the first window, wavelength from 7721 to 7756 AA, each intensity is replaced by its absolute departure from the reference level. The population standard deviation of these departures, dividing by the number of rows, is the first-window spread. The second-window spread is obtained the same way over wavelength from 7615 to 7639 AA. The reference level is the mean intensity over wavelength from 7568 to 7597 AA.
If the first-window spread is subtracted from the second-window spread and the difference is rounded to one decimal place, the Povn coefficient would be -6.7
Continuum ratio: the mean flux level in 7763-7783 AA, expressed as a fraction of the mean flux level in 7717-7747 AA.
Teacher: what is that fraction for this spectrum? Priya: 0.7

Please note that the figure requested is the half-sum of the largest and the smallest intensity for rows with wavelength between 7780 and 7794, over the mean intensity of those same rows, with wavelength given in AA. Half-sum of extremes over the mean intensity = 1.03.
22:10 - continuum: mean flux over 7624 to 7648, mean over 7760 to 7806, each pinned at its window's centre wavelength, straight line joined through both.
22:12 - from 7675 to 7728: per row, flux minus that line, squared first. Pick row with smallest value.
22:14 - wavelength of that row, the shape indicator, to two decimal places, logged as 7700.25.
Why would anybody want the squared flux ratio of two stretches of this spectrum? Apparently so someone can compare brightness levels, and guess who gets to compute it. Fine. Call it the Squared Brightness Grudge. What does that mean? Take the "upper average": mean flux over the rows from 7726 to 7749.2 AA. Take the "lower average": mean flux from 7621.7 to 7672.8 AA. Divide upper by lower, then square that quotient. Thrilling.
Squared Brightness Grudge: 4.5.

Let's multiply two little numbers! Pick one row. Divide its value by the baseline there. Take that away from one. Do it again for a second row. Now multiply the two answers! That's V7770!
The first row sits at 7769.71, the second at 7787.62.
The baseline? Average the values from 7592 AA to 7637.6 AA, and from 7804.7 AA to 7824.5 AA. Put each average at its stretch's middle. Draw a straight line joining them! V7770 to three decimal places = 0.013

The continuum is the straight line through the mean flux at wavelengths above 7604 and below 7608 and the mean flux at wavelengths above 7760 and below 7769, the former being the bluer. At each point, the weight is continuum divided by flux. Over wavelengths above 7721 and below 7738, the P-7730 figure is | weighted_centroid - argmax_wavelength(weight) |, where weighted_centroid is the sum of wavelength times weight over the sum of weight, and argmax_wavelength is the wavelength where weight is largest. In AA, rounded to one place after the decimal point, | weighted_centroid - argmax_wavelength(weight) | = 0.3 AA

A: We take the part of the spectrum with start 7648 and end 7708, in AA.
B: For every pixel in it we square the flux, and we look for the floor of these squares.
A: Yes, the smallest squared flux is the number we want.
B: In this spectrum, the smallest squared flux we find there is 38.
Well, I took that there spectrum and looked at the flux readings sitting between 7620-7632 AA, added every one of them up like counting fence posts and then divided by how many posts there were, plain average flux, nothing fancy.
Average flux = 7.1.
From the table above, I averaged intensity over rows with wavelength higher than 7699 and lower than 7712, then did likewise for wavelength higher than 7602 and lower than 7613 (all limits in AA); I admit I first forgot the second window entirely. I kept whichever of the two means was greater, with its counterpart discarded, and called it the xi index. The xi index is 7.3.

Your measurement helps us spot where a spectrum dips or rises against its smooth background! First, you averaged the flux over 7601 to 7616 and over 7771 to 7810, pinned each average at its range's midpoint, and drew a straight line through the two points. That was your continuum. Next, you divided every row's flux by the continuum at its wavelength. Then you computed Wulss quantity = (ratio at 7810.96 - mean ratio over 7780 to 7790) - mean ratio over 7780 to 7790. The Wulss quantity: -1.0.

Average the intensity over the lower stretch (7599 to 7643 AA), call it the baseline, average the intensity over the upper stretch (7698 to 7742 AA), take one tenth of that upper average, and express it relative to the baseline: 0.15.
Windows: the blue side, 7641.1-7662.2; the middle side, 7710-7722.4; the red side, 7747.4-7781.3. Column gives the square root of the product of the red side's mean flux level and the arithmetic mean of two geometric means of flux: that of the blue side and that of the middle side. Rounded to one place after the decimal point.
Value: 8.7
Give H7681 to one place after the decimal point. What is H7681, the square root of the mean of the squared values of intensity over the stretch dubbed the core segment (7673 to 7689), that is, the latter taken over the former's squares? 7.3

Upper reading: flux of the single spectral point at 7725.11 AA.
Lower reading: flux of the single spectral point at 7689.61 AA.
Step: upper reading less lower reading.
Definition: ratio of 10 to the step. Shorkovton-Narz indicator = 5.3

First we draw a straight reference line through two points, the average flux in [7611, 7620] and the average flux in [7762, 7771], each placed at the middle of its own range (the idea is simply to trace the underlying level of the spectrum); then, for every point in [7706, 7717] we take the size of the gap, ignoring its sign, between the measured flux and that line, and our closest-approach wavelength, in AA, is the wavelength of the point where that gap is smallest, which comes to 7714.44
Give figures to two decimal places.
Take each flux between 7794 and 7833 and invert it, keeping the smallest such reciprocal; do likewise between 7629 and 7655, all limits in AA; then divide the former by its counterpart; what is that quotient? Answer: 0.97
